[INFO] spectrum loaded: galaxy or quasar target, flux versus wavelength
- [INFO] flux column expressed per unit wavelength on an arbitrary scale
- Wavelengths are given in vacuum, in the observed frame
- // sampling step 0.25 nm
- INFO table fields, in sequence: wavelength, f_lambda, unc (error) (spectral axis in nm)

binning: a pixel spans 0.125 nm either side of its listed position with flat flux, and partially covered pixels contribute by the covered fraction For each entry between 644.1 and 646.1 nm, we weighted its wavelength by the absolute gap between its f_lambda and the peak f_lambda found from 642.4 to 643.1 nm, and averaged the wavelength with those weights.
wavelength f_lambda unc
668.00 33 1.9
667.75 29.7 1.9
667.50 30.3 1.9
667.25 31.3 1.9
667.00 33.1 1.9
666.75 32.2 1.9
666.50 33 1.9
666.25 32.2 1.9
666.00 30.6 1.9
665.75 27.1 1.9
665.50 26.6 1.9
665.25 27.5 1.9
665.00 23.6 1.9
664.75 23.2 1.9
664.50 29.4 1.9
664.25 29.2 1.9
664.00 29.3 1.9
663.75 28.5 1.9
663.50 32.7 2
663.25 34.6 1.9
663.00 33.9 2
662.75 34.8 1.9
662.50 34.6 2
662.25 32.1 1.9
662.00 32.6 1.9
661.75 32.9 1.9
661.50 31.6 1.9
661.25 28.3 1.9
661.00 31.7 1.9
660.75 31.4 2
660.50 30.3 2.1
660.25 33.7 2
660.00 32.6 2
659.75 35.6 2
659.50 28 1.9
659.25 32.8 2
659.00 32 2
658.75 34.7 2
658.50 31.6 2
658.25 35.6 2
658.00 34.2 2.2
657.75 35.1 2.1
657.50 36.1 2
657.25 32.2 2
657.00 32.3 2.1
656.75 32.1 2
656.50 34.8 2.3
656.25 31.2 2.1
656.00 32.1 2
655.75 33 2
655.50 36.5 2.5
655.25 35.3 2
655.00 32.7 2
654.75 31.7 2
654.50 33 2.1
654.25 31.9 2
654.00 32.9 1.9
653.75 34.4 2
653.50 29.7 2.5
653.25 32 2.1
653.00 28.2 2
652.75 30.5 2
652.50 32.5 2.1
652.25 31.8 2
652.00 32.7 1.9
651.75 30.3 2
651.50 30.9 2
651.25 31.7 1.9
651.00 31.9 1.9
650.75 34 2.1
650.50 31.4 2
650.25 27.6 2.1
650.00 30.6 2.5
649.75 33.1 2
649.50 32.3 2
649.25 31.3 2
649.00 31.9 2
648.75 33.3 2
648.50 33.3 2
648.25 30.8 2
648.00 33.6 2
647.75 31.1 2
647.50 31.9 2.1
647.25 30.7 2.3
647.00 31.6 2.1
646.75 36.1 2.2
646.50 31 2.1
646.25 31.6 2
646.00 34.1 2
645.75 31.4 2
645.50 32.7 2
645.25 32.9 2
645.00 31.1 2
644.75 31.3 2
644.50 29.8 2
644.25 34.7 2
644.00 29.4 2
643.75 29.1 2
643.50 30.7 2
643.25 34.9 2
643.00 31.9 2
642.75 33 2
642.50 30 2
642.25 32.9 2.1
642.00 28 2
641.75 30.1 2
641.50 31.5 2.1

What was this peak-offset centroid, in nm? 644.93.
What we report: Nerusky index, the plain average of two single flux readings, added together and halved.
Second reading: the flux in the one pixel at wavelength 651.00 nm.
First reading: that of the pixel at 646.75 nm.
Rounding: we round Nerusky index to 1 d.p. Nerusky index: 34.0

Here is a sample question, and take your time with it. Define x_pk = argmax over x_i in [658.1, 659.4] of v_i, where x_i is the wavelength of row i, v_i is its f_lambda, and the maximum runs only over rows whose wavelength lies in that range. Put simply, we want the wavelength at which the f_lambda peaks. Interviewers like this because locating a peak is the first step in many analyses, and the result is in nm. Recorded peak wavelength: 658.25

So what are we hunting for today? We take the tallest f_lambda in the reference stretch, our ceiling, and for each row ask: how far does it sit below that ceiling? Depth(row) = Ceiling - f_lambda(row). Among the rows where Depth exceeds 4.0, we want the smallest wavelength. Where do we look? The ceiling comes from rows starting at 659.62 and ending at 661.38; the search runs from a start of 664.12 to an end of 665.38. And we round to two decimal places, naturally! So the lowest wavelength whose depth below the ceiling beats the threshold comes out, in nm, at 664.25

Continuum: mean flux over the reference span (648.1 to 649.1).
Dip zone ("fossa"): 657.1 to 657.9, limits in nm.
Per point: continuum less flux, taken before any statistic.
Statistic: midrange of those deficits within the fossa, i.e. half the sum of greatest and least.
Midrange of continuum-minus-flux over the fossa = -1.8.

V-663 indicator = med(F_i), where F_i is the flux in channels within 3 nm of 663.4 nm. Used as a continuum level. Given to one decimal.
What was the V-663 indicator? 31.0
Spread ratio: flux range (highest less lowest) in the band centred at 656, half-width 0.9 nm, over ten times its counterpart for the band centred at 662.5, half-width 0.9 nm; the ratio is 0.20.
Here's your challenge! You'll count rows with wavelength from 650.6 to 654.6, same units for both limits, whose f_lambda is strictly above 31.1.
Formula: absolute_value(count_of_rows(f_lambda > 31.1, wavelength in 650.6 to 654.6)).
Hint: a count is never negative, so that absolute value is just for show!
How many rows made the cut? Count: 11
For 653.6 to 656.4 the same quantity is 11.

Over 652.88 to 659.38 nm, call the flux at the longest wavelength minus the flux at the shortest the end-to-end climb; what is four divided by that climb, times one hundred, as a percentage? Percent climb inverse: 87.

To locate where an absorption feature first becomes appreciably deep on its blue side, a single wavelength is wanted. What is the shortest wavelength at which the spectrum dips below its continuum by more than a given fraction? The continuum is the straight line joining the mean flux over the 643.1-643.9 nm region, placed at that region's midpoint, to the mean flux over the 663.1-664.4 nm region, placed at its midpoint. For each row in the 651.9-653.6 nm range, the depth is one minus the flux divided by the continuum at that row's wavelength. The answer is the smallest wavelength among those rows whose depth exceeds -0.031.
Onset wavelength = 652.25 nm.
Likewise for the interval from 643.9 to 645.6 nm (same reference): 644.00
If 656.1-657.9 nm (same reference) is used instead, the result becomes 656.25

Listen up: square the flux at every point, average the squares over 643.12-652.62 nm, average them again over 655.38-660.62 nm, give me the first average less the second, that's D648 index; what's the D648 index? -86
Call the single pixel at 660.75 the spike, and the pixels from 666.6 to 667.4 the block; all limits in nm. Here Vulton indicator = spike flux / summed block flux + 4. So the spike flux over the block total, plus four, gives 4.33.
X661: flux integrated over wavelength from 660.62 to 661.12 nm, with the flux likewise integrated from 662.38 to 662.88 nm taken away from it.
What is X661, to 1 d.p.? -1.6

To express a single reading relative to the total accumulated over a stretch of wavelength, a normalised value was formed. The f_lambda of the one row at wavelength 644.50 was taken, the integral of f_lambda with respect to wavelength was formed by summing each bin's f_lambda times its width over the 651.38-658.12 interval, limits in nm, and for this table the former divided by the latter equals 0.14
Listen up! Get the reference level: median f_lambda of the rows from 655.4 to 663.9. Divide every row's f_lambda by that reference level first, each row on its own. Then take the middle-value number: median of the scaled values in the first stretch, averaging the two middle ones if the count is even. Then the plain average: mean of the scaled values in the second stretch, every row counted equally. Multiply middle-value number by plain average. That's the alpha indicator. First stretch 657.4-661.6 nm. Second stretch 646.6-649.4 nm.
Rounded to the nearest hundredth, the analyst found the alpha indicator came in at 0.99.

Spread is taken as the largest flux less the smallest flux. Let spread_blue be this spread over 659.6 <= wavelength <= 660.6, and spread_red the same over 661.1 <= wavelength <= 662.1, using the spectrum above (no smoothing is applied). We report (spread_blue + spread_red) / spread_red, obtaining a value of 2.2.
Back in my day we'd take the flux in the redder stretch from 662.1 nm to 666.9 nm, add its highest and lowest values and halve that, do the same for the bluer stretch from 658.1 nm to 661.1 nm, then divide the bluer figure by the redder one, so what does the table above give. 1.097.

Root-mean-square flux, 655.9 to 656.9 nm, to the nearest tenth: 32.6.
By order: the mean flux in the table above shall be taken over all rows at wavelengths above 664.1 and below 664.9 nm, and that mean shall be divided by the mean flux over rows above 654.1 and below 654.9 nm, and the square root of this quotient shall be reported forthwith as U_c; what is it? 0.92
